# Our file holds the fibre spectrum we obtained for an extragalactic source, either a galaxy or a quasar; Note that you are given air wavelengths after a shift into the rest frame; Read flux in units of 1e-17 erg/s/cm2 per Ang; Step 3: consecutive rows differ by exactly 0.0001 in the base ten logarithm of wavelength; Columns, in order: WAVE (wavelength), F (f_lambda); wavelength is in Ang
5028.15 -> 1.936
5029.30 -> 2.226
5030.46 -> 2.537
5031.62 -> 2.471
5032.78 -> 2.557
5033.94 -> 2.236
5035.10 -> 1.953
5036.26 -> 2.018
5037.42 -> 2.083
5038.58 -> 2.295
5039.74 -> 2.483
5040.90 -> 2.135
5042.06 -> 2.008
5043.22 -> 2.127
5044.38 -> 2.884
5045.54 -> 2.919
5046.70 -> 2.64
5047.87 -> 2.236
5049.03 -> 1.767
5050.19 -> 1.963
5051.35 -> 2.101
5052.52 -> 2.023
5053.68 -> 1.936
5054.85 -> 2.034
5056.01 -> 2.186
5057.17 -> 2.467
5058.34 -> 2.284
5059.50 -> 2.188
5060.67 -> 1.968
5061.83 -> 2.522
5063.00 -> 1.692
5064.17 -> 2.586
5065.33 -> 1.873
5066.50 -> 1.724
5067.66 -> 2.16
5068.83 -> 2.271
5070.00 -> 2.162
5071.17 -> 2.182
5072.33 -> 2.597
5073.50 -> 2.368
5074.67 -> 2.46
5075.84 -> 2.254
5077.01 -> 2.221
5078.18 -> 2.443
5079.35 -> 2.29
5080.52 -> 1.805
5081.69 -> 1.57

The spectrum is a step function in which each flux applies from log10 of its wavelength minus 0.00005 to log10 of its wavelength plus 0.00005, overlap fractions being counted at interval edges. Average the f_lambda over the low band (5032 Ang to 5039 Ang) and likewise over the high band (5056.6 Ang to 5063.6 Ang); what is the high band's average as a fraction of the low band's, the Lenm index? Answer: 1.00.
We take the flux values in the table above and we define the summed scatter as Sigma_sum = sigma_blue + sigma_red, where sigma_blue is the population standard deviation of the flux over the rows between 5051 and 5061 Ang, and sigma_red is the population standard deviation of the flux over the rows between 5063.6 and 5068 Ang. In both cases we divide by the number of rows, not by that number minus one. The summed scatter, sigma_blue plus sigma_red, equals 0.49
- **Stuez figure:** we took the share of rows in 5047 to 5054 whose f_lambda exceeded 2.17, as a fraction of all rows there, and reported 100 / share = 600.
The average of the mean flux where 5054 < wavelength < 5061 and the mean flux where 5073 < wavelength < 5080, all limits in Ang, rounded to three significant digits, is 2.26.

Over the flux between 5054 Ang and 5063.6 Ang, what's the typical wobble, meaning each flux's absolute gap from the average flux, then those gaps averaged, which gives 0.20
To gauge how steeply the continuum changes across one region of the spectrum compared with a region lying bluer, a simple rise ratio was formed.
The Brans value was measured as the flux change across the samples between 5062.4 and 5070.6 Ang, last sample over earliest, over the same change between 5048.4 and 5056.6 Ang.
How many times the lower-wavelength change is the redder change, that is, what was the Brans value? 1.1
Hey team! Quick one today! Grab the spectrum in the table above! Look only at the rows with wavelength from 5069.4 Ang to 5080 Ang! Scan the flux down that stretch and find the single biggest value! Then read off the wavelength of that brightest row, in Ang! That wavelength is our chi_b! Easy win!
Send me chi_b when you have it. 5072.33 Ang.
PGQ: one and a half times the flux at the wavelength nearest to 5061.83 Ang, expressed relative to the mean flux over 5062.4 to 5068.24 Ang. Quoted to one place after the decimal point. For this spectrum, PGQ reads 1.9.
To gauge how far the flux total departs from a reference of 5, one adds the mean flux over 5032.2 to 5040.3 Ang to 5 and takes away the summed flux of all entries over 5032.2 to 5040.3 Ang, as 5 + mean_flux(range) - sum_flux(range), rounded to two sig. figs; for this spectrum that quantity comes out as -8.4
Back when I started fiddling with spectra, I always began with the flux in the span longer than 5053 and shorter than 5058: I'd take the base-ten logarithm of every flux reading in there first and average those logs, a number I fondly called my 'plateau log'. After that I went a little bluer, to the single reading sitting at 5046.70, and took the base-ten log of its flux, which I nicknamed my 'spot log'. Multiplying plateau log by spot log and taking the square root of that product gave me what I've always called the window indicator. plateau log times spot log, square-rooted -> 0.374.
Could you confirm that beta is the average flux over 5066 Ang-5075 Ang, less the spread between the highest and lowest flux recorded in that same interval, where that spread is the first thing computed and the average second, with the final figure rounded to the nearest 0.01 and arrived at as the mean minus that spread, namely 1.37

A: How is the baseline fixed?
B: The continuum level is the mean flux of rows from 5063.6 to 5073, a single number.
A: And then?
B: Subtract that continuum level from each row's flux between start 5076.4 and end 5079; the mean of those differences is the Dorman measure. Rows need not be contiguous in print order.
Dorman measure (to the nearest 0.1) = 0.1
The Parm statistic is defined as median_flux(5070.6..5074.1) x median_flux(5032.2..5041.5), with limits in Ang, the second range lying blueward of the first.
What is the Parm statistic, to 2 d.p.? 5.18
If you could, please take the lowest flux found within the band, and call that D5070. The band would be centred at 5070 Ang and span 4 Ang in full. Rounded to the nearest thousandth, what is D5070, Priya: 2.162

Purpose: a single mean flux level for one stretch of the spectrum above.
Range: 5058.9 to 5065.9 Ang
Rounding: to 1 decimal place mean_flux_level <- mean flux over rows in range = 2.1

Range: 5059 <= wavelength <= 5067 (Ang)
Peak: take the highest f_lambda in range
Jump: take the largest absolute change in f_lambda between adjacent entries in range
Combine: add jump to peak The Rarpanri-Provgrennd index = 3.5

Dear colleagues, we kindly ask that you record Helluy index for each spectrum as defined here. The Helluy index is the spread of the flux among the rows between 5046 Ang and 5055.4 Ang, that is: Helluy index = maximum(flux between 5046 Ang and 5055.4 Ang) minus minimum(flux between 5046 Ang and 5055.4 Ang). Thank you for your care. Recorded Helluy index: 0.87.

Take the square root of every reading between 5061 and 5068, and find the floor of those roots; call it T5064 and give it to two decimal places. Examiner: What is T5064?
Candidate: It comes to 1.30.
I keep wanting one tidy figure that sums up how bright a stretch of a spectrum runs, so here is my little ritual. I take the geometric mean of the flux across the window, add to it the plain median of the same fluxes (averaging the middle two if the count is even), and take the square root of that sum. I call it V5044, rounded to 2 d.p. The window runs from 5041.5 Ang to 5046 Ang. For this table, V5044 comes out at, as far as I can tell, 2.23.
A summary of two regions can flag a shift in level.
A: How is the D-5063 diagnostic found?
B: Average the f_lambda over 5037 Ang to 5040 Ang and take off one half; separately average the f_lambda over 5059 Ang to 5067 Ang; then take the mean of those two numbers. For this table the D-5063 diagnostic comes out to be 1.93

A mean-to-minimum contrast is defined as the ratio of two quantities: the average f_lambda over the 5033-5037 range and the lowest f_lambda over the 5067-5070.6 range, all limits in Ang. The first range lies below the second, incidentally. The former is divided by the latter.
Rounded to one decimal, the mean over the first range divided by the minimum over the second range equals 1.0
